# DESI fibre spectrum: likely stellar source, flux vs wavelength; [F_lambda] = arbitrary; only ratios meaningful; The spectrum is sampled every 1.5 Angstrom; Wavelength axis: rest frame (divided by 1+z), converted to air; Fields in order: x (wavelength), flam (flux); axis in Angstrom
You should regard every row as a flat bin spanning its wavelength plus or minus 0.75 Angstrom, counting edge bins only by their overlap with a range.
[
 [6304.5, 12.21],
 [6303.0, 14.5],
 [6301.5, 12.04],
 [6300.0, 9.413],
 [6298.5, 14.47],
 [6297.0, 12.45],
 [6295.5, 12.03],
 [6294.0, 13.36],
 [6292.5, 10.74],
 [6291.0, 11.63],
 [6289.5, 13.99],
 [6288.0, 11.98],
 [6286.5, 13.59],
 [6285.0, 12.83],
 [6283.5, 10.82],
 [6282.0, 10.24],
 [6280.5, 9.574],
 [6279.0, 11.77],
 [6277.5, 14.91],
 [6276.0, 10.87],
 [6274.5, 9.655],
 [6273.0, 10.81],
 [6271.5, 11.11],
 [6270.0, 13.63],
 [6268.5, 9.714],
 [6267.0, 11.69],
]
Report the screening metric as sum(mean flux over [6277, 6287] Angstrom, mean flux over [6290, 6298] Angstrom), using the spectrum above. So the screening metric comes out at 24.0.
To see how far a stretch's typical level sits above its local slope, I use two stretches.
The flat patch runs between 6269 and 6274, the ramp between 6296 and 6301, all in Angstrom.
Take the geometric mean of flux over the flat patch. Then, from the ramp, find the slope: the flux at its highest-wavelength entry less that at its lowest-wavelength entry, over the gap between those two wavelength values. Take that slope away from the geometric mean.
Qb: 12.8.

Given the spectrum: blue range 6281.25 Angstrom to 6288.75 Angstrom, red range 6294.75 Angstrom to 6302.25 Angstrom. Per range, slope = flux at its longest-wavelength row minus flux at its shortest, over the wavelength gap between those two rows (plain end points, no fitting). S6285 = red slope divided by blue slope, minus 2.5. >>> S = -2.5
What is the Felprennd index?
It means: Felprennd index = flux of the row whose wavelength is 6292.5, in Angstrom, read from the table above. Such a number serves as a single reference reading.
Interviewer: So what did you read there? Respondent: 10.74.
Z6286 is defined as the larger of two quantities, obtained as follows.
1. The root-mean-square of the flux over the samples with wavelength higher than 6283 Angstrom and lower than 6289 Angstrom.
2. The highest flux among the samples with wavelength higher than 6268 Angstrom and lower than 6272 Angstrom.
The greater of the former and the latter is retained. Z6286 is 13.6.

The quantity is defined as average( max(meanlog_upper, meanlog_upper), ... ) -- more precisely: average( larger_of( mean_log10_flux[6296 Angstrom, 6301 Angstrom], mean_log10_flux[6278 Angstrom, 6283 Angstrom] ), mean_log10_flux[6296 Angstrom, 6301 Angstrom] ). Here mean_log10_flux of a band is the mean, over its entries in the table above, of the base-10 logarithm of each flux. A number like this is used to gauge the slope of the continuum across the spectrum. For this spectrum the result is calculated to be 1.08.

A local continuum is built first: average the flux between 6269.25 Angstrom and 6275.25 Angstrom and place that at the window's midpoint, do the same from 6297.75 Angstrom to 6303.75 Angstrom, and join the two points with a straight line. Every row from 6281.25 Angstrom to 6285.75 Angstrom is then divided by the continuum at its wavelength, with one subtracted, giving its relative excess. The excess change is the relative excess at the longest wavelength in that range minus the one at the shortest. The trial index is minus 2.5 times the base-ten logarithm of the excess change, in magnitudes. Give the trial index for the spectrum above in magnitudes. 1.7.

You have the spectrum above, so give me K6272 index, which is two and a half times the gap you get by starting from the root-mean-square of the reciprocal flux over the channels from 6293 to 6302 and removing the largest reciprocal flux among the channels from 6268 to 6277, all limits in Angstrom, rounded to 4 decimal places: -0.0500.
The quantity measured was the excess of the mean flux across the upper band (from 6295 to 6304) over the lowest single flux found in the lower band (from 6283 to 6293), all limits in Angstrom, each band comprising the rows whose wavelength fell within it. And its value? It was 1.7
